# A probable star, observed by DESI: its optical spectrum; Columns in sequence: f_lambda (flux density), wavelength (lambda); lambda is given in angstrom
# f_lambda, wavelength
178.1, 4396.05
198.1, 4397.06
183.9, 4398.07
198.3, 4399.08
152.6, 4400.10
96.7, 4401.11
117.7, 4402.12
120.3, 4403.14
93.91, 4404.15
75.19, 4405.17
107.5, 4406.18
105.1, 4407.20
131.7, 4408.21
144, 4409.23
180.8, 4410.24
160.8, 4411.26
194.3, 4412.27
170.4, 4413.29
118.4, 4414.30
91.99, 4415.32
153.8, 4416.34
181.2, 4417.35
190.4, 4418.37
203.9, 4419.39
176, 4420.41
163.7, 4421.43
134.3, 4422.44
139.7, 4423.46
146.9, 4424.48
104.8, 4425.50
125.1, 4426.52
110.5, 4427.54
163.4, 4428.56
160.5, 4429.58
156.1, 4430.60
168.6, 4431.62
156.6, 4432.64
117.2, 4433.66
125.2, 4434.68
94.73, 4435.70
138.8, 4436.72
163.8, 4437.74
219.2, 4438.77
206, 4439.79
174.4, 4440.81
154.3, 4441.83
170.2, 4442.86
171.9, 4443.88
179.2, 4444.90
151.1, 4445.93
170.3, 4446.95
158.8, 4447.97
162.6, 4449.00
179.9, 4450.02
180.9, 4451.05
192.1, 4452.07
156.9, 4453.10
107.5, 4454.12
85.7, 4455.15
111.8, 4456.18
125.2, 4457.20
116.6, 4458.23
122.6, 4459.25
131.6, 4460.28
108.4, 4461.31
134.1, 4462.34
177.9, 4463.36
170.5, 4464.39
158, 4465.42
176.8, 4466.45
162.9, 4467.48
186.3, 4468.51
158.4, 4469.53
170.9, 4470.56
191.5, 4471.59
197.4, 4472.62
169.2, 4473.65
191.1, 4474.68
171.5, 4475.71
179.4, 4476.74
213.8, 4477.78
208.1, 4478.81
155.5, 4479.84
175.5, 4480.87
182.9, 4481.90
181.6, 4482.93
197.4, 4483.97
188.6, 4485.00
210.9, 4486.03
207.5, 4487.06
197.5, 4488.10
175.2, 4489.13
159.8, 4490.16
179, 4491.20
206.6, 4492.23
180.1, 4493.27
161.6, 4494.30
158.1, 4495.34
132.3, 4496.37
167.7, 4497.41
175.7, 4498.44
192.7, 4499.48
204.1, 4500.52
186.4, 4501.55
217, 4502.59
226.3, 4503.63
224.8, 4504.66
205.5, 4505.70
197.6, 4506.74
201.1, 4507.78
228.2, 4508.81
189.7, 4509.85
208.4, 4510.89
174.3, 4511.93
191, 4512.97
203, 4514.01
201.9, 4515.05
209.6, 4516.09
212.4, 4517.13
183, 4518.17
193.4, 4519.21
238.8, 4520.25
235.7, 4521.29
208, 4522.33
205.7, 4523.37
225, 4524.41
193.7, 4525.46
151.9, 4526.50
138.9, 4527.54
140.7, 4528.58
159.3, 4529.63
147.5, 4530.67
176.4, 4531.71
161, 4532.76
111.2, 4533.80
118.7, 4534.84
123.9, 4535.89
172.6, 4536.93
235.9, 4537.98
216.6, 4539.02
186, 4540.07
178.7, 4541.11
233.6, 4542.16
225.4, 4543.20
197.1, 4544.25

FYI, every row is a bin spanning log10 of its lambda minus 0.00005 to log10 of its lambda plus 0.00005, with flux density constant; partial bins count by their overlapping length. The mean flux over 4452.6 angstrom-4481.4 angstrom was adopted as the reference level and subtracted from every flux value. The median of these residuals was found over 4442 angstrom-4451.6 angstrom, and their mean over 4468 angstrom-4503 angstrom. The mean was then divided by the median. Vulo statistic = 2.0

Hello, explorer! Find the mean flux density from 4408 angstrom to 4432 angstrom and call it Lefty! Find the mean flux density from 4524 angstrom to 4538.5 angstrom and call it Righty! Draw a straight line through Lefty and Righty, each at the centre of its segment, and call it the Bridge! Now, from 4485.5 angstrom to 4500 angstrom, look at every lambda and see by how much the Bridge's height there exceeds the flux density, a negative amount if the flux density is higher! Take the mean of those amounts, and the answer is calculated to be -21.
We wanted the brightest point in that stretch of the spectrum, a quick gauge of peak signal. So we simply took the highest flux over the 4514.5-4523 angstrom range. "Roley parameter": 238.8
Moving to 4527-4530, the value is 159.3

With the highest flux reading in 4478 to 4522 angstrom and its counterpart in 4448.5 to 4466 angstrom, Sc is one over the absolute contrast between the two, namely 0.02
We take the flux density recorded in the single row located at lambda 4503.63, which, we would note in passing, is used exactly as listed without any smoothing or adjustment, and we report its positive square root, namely 15.0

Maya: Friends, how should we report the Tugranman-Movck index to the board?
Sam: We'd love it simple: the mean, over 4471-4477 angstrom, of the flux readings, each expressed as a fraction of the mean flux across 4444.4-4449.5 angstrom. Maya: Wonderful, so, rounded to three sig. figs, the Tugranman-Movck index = 1.12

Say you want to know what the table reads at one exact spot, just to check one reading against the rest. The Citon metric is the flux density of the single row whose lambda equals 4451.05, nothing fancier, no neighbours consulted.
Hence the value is 180.9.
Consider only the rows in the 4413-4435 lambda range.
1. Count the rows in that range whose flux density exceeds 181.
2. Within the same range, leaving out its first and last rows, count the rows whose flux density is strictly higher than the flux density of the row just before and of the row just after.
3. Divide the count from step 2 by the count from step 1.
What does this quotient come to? 1.7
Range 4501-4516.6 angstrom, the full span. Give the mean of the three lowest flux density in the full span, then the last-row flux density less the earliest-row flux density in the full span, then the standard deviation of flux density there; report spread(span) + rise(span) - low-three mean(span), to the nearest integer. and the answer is -145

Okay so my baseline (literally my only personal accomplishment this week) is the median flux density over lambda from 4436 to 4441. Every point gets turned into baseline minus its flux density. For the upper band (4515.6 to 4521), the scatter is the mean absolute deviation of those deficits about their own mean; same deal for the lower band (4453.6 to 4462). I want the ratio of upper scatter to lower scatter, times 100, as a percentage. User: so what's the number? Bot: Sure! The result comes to 149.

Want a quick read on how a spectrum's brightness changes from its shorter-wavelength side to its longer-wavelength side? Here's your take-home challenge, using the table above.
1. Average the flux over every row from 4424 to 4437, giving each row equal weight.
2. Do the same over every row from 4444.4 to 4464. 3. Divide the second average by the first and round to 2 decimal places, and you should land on 1.07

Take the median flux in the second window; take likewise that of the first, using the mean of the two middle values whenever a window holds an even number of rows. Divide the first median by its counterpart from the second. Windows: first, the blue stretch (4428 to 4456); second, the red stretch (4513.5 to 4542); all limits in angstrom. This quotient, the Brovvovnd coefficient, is 0.874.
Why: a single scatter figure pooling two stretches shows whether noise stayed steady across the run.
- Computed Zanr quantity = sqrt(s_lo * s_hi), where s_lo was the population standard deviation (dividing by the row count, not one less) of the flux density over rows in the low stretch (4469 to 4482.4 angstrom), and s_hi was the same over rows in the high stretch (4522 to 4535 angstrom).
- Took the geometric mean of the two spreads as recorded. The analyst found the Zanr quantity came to 24.1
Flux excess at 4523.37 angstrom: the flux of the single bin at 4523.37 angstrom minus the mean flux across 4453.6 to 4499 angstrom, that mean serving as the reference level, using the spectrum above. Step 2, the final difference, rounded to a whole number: 39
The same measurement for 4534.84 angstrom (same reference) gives -48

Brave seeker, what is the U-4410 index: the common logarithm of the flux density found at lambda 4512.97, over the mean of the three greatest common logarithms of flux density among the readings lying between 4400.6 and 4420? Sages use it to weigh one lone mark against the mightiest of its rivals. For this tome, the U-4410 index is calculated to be 0.995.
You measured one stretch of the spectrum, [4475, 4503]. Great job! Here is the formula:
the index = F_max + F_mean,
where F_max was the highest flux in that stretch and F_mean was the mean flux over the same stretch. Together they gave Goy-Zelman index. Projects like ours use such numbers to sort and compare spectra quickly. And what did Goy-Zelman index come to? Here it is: 401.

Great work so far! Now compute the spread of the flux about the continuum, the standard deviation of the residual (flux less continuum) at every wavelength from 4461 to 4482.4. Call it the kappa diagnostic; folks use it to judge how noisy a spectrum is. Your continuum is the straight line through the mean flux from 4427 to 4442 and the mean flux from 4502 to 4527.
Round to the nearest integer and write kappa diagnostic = 21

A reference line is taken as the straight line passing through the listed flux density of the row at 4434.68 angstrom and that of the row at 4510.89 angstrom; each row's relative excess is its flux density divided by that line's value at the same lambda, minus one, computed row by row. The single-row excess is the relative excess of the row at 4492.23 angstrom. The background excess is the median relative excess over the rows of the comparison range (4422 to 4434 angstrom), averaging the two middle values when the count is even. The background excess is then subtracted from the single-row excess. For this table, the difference -0.16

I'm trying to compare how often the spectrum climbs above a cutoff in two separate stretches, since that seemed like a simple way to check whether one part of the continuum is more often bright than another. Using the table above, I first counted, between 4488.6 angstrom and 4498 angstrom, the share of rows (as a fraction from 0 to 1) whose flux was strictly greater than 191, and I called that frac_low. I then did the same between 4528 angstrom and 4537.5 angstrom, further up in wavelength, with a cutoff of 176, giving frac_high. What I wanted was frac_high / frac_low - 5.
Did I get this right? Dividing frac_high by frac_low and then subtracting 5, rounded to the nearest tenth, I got -4.0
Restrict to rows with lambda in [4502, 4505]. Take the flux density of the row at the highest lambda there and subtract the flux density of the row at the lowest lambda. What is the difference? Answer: 8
